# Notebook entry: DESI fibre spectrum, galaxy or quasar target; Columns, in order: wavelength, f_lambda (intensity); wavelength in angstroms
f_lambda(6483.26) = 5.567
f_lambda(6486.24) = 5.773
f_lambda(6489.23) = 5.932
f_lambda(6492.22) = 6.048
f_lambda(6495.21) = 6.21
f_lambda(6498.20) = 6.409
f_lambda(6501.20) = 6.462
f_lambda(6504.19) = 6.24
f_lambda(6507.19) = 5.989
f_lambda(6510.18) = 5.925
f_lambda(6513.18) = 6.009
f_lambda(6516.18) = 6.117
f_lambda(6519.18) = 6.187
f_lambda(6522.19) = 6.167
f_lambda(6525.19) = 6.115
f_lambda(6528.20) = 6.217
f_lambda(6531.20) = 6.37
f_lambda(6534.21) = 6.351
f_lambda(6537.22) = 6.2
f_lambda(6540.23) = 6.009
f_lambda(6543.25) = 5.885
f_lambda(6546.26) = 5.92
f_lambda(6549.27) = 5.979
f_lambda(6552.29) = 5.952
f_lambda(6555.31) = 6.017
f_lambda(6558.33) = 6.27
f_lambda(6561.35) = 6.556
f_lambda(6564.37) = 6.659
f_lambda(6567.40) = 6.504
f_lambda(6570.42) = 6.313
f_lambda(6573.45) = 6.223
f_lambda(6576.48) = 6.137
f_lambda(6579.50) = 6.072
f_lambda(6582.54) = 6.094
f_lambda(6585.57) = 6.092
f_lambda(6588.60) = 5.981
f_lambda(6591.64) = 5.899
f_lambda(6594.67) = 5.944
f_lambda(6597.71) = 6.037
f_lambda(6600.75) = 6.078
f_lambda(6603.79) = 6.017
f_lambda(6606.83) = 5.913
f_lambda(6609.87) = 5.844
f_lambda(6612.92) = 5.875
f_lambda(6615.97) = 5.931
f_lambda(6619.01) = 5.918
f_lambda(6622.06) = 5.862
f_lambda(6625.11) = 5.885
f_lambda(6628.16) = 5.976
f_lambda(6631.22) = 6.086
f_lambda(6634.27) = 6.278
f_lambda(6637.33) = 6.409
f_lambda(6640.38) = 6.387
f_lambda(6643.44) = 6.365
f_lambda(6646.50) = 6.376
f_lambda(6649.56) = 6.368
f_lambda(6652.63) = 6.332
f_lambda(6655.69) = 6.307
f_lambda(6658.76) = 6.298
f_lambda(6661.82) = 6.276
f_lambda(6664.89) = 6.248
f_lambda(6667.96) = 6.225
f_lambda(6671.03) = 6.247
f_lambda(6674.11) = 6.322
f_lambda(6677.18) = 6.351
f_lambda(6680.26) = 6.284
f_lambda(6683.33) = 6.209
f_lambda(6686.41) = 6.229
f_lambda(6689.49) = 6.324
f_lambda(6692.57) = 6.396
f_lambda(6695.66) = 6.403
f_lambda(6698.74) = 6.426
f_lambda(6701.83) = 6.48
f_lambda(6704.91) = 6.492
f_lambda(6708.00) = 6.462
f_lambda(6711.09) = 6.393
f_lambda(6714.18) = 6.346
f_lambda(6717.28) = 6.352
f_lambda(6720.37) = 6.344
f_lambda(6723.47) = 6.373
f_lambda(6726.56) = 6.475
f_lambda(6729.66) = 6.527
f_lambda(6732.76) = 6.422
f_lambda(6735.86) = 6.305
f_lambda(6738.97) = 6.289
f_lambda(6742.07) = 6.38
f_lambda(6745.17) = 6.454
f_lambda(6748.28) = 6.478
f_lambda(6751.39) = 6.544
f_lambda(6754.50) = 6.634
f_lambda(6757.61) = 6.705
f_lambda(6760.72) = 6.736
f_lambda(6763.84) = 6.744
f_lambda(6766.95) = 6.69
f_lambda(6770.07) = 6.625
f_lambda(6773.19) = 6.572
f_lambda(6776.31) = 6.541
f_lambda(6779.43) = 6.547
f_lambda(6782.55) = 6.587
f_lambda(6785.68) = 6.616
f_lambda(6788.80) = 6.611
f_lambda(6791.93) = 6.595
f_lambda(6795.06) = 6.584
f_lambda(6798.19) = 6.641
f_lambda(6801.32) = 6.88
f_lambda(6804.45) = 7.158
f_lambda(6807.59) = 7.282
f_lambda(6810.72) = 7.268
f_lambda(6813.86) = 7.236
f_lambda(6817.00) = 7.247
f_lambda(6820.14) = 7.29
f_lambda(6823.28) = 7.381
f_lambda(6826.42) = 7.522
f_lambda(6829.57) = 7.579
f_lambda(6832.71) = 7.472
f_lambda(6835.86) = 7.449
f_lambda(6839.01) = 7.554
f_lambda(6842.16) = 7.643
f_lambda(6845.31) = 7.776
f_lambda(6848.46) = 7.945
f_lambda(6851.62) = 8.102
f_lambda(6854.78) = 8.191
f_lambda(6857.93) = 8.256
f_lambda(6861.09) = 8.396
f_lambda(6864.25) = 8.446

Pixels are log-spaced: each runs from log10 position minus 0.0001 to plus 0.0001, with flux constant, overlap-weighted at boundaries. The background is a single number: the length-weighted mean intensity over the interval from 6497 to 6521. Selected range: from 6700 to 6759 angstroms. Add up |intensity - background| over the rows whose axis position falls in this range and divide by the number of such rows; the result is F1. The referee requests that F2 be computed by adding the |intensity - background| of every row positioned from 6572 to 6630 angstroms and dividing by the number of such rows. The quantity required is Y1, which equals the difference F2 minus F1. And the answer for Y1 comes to -0.10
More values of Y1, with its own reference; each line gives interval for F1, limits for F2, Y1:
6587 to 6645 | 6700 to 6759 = 0.07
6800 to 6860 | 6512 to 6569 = -1.20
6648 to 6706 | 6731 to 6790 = 0.22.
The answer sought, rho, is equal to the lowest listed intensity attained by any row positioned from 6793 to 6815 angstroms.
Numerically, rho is 6.584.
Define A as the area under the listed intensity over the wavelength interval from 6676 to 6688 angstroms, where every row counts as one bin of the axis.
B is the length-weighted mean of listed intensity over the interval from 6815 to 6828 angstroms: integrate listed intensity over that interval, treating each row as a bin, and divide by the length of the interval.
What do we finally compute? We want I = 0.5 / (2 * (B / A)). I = 2.56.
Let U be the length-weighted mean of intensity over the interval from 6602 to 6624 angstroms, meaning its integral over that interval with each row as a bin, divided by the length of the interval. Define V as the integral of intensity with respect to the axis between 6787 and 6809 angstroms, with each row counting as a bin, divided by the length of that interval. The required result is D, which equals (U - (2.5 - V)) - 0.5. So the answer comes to 9.7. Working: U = 5.91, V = 6.82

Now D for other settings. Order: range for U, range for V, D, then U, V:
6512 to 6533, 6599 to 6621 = 9.1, 6.17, 5.94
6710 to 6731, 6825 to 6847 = 11.0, 6.40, 7.57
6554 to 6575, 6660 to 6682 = 9.6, 6.36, 6.28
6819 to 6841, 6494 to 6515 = 10.6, 7.47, 6.18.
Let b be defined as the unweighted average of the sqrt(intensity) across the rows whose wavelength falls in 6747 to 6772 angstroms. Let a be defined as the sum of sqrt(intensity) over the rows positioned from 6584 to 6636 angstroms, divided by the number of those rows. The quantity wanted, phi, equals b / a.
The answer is 1.05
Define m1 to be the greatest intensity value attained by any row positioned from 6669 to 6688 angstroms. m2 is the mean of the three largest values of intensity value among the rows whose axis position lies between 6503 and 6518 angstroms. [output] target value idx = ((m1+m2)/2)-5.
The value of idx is 1.24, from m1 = 6.351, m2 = 6.12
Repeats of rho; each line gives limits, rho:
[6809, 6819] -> 7.236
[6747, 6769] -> 6.478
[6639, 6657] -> 6.307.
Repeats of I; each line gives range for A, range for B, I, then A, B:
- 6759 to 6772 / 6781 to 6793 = 3.30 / 87.0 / 6.6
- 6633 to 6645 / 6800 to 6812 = 2.67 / 76.4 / 7.2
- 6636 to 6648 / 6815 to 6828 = 2.61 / 76.6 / 7.4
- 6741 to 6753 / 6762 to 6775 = 2.92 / 77.6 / 6.7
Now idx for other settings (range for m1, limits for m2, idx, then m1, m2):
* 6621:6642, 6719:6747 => 1.45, 6.409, 6.49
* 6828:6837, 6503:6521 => 1.88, 7.579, 6.18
